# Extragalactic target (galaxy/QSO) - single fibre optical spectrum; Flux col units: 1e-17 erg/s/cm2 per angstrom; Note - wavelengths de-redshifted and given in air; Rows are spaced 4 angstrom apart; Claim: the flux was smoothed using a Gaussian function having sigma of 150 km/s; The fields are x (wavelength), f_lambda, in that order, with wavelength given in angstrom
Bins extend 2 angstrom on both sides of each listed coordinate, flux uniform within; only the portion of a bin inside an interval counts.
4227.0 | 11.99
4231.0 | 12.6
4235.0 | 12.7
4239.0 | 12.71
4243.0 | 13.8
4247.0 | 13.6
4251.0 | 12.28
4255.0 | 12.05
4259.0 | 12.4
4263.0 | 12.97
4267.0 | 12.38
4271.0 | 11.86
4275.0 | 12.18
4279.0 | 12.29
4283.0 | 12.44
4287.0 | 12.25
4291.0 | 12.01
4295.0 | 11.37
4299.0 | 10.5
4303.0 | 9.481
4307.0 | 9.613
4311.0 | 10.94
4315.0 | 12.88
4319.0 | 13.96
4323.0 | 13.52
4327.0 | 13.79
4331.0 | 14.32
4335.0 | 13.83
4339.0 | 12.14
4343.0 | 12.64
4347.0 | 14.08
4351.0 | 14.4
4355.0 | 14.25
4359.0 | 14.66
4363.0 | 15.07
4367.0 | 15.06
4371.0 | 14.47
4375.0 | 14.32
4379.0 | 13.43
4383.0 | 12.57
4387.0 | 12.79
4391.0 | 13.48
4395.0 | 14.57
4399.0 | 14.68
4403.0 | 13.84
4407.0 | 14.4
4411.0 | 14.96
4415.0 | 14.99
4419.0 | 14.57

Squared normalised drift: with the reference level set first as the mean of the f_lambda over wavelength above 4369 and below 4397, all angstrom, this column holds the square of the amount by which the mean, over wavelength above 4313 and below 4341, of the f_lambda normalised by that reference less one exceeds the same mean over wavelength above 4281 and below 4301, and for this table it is 0.017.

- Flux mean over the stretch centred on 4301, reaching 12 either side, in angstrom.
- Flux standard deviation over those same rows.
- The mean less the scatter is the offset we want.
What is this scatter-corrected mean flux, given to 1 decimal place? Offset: 9.7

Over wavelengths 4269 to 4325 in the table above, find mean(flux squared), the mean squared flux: 141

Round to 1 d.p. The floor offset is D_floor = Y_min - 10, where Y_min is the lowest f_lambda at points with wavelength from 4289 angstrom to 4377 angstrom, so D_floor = -0.5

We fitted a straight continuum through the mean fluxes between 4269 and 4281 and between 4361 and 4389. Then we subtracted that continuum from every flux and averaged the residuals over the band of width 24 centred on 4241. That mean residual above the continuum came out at 1.5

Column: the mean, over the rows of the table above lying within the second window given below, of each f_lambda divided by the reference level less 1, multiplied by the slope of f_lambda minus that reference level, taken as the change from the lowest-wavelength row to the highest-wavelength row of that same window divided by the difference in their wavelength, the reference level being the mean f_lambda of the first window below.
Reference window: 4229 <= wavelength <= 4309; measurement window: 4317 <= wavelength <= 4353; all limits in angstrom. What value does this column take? 0.0018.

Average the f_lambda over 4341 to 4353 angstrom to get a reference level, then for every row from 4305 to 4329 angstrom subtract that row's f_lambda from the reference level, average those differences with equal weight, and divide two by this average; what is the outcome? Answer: 1.6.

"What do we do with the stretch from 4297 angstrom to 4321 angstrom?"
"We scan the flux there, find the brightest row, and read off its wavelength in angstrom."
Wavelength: 4319.0 angstrom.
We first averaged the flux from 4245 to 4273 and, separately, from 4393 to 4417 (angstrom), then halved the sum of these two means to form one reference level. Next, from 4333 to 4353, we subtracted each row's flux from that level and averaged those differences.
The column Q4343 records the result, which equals 0.1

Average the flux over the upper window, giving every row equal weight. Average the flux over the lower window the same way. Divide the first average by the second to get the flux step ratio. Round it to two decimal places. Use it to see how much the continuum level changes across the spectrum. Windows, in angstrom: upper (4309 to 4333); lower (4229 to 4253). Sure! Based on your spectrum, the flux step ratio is 1.02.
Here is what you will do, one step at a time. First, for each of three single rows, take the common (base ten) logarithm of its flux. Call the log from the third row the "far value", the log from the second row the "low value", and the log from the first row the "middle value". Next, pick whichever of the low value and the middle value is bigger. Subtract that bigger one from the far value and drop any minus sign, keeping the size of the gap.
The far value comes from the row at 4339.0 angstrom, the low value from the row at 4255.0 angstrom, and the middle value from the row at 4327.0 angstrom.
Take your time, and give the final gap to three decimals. 0.055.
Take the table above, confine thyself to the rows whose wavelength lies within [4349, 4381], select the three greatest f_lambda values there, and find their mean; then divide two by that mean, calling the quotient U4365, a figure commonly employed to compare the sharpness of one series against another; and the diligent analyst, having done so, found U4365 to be 0.134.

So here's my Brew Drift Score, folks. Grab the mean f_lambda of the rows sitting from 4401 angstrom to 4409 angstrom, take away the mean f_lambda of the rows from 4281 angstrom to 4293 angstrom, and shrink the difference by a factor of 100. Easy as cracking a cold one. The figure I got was 0.019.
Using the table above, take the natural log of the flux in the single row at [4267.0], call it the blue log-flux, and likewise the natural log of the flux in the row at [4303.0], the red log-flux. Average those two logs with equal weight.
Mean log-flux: 2.38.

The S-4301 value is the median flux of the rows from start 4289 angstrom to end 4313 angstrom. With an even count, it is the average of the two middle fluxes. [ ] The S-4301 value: 10.7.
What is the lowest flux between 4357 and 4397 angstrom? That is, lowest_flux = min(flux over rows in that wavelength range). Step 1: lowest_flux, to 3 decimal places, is 12.570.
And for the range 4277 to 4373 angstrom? 9.481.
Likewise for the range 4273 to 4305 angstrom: 9.481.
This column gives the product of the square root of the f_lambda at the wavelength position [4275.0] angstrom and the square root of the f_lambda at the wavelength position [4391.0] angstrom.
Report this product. 12.8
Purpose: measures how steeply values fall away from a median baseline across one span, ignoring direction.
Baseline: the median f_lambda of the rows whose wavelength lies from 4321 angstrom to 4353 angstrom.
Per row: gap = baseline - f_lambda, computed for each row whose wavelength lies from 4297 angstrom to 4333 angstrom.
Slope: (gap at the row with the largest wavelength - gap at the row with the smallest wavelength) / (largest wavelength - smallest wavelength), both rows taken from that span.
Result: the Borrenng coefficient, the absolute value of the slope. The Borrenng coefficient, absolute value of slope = 0.12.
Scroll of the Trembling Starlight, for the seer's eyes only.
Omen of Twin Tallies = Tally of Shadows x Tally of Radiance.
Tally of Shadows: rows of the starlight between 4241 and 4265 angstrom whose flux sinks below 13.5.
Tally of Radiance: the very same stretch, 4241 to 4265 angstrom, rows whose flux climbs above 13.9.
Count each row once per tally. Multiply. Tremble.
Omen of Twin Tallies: 0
